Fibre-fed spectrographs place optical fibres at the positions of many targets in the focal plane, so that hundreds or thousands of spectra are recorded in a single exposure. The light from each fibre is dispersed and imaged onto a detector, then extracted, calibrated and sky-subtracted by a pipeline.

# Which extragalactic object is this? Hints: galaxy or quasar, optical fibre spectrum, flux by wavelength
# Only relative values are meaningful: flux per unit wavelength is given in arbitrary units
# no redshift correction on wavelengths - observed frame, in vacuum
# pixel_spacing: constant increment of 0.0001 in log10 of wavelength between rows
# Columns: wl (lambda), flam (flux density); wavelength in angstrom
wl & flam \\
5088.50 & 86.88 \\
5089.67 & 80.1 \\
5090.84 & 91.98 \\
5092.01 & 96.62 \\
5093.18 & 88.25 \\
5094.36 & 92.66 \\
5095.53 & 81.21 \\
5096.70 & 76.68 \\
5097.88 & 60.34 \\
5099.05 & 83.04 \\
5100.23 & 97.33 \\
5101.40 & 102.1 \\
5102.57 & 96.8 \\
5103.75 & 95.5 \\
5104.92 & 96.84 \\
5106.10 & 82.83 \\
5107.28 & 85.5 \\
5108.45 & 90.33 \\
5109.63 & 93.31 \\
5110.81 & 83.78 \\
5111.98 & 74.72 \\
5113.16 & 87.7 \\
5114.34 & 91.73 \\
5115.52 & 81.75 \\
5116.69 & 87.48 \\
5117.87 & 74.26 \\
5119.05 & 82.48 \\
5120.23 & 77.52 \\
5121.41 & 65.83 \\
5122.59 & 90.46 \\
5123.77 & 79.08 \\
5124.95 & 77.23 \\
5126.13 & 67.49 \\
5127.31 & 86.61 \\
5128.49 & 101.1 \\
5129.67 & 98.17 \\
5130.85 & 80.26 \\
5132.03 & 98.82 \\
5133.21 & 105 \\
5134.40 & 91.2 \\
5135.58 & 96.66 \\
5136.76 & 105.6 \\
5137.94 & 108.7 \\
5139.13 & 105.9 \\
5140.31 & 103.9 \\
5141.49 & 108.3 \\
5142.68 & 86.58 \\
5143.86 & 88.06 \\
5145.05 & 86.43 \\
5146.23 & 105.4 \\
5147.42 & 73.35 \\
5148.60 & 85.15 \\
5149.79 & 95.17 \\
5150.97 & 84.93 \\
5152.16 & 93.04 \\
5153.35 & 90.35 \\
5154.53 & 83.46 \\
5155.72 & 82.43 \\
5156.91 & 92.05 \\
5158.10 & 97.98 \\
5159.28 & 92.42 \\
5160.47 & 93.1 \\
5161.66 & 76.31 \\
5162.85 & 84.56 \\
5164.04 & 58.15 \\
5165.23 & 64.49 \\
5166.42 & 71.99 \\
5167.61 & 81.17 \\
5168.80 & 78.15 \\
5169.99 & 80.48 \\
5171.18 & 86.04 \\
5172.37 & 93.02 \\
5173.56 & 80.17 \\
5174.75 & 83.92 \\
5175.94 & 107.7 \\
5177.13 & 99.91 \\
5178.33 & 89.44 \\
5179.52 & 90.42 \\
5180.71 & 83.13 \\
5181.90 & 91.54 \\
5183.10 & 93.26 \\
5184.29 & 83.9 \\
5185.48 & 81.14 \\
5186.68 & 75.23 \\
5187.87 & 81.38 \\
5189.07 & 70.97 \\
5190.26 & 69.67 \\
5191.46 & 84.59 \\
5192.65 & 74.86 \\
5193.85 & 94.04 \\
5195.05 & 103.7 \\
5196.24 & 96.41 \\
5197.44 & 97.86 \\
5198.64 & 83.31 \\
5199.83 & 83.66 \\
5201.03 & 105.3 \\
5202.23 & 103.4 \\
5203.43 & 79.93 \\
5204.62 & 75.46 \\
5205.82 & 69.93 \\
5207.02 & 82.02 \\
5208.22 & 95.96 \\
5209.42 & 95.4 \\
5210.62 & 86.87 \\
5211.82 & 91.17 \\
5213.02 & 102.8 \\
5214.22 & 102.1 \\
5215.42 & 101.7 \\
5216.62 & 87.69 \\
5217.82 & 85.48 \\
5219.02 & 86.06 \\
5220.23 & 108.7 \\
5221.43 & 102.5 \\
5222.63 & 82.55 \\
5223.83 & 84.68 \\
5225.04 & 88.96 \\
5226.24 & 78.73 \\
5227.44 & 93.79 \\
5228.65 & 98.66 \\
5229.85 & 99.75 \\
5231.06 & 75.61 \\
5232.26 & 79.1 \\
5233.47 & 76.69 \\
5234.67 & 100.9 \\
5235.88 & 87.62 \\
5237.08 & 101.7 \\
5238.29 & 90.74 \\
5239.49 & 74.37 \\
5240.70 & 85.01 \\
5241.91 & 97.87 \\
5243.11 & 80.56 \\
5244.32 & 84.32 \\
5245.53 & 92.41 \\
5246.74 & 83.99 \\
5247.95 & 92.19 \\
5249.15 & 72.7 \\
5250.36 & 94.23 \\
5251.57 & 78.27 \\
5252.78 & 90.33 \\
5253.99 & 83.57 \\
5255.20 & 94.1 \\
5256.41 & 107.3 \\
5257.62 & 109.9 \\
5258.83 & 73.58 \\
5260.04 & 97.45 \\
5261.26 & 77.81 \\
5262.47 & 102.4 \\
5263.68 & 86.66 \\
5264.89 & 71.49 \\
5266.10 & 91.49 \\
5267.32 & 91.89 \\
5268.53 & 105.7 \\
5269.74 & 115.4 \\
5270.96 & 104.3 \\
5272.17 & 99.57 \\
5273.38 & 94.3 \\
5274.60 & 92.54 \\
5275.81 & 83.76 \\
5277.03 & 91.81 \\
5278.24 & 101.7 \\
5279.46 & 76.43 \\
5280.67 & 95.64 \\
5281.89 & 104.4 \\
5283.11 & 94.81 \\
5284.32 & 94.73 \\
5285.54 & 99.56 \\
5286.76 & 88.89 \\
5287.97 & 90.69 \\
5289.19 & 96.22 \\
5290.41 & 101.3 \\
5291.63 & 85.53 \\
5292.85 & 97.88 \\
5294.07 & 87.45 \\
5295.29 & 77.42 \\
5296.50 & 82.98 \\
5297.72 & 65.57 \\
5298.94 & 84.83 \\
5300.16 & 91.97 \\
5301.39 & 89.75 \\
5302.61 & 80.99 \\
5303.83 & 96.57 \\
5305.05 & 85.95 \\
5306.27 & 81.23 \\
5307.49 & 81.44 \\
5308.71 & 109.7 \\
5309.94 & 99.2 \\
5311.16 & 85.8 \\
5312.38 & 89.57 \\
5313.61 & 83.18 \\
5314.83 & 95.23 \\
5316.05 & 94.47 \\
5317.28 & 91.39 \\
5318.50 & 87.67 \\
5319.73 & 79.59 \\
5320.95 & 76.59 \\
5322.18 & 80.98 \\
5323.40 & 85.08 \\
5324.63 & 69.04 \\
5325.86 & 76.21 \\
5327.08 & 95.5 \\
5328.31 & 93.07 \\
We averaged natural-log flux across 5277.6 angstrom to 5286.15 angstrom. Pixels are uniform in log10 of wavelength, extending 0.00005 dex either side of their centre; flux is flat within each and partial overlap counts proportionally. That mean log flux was 4.55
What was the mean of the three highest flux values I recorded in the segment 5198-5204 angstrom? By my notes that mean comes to 97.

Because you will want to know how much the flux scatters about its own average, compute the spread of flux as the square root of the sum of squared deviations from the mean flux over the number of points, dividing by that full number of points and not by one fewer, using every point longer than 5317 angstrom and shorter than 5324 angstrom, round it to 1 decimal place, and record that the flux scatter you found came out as 5.0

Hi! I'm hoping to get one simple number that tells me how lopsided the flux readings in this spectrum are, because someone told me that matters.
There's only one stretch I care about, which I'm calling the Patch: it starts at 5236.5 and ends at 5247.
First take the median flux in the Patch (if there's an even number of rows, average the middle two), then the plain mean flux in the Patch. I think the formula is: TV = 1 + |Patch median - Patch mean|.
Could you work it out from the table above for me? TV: 3.9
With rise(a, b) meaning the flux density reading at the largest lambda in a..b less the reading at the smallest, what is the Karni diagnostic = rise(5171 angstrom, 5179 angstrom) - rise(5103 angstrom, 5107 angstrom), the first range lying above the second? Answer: 16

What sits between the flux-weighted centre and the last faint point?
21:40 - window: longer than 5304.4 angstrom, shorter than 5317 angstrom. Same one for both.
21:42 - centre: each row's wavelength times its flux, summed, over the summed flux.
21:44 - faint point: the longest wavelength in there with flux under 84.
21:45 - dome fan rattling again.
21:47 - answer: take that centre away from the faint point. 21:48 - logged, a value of 3.0 angstrom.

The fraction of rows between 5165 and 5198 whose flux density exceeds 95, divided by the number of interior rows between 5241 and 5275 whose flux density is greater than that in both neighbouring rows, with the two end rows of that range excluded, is 0.02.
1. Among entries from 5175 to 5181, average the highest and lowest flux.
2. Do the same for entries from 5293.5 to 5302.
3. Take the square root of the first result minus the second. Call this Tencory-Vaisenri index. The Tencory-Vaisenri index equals 4.08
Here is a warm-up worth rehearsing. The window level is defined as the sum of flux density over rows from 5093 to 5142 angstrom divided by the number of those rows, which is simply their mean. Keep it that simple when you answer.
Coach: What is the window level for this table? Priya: 89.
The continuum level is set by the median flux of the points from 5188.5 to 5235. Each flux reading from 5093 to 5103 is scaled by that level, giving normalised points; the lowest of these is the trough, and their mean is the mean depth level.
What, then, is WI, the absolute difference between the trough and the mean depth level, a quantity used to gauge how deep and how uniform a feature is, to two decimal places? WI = 0.30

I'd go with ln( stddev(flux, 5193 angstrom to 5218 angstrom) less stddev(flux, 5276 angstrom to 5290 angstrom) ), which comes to 1.0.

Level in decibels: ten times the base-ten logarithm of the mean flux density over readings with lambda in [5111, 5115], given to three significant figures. 19.3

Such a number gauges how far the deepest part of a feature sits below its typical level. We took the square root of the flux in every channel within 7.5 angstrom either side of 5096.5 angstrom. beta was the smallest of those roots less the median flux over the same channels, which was -84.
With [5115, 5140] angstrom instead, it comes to -79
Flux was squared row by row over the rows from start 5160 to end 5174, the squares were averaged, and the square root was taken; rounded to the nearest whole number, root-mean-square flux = 80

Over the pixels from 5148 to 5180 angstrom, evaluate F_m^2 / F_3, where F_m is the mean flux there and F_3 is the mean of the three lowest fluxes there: 113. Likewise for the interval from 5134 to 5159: 110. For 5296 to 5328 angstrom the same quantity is 106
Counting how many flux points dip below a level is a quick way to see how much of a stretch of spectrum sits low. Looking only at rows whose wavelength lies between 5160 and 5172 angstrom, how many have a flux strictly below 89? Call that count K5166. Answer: 9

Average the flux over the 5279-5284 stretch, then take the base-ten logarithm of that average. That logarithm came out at 1.97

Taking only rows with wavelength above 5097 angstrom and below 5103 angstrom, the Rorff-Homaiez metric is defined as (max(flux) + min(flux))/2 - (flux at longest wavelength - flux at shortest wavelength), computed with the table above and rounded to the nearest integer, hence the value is 45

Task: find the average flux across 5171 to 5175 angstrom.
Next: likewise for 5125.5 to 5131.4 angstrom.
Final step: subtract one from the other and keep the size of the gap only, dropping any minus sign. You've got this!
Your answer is 1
